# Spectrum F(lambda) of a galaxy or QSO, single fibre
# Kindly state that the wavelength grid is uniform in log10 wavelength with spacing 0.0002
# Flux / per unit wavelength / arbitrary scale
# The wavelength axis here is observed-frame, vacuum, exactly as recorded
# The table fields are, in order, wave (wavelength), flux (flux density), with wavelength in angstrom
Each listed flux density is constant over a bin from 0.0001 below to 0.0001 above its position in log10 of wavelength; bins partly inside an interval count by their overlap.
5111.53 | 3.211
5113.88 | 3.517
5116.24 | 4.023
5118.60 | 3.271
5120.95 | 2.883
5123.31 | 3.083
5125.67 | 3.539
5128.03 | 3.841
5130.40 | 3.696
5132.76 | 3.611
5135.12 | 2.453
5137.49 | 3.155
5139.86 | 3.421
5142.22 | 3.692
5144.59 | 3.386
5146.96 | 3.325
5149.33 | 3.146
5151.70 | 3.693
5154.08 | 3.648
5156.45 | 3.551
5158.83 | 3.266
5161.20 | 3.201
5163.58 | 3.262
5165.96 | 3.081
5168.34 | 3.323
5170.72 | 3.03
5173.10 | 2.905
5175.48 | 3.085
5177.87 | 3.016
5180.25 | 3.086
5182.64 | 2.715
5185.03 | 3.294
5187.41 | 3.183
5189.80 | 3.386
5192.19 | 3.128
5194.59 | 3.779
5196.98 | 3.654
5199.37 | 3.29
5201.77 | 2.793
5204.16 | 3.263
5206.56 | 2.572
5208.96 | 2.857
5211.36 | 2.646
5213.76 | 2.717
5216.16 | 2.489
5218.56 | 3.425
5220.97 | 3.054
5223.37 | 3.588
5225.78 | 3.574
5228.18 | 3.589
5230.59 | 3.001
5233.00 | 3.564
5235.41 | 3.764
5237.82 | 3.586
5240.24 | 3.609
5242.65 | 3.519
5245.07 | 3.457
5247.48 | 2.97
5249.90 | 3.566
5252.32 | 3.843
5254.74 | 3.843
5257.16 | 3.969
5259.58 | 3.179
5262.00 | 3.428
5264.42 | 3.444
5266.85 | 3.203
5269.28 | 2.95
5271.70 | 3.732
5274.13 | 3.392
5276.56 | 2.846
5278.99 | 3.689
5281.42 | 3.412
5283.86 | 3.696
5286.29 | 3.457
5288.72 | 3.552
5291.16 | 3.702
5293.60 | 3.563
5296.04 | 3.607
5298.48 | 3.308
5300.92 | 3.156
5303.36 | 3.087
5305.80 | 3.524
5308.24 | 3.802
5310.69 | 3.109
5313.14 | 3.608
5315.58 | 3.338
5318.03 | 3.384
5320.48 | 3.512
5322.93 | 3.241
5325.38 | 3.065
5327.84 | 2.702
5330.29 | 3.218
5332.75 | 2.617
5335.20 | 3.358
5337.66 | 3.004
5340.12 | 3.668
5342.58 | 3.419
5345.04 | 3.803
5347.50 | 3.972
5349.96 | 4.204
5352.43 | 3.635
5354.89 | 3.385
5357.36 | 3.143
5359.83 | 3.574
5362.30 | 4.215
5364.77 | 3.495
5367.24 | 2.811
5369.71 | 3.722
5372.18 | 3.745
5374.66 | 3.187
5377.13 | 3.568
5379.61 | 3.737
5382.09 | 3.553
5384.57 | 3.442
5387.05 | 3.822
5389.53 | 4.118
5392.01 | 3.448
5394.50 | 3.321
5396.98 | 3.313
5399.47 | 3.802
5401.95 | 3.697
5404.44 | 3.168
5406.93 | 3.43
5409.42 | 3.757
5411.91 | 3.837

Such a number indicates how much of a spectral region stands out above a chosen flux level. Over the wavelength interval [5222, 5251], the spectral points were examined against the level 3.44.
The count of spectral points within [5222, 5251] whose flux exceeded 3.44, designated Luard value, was 10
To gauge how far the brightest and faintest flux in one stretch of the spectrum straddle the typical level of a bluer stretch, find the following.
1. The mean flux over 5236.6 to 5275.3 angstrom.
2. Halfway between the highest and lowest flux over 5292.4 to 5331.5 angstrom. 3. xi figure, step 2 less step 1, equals -0.2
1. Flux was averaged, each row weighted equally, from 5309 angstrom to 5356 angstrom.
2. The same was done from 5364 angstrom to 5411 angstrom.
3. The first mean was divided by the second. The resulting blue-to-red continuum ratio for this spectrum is 0.96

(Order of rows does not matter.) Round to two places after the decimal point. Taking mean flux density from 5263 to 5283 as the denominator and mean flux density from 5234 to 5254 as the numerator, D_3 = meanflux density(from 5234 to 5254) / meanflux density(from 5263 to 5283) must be 1.06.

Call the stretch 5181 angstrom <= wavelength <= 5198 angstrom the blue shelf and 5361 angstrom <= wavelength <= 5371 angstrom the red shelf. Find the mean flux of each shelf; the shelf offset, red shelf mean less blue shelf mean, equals 0.3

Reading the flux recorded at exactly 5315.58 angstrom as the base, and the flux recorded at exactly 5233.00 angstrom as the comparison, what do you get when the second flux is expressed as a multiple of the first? 1.07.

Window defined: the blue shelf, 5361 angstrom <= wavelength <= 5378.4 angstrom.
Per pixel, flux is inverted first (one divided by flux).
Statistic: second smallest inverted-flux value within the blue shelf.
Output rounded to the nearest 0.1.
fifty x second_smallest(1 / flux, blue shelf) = 13.4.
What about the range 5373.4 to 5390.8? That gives 13.1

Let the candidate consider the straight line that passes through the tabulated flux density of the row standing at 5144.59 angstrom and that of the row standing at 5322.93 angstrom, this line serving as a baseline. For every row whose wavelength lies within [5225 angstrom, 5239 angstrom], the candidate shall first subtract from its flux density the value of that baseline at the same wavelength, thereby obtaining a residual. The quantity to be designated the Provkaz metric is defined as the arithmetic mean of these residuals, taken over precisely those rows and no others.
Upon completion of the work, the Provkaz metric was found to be 0.20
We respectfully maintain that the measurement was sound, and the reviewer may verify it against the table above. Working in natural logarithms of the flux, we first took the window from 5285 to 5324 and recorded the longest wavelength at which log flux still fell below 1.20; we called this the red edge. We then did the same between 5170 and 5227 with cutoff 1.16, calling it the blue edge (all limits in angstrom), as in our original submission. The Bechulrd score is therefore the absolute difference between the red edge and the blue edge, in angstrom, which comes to 102.0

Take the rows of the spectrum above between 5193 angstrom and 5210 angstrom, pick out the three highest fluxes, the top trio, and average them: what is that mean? 3.57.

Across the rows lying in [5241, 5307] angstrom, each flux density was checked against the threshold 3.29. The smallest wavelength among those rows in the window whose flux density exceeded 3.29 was 5242.65 angstrom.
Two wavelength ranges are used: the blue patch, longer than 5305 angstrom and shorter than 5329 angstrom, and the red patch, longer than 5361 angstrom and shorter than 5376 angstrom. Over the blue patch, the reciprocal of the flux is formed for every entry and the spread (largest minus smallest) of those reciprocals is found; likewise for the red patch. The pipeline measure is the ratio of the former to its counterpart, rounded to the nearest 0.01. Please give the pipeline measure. 0.90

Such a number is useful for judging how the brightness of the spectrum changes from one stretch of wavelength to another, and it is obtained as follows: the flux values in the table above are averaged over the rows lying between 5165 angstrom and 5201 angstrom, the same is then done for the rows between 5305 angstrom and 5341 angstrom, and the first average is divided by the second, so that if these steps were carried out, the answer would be 0.98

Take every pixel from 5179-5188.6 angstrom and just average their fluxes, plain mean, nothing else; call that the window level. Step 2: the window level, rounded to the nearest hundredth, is 3.07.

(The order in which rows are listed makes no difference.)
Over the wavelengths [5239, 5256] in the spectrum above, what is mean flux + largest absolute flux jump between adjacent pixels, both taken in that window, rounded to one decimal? 4.1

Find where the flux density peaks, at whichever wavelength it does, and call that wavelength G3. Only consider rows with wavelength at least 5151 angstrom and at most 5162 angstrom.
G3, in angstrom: 5151.70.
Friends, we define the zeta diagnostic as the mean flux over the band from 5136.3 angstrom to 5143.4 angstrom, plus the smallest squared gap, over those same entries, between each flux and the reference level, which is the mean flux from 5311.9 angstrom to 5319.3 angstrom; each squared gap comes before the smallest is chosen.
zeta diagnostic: 3.42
